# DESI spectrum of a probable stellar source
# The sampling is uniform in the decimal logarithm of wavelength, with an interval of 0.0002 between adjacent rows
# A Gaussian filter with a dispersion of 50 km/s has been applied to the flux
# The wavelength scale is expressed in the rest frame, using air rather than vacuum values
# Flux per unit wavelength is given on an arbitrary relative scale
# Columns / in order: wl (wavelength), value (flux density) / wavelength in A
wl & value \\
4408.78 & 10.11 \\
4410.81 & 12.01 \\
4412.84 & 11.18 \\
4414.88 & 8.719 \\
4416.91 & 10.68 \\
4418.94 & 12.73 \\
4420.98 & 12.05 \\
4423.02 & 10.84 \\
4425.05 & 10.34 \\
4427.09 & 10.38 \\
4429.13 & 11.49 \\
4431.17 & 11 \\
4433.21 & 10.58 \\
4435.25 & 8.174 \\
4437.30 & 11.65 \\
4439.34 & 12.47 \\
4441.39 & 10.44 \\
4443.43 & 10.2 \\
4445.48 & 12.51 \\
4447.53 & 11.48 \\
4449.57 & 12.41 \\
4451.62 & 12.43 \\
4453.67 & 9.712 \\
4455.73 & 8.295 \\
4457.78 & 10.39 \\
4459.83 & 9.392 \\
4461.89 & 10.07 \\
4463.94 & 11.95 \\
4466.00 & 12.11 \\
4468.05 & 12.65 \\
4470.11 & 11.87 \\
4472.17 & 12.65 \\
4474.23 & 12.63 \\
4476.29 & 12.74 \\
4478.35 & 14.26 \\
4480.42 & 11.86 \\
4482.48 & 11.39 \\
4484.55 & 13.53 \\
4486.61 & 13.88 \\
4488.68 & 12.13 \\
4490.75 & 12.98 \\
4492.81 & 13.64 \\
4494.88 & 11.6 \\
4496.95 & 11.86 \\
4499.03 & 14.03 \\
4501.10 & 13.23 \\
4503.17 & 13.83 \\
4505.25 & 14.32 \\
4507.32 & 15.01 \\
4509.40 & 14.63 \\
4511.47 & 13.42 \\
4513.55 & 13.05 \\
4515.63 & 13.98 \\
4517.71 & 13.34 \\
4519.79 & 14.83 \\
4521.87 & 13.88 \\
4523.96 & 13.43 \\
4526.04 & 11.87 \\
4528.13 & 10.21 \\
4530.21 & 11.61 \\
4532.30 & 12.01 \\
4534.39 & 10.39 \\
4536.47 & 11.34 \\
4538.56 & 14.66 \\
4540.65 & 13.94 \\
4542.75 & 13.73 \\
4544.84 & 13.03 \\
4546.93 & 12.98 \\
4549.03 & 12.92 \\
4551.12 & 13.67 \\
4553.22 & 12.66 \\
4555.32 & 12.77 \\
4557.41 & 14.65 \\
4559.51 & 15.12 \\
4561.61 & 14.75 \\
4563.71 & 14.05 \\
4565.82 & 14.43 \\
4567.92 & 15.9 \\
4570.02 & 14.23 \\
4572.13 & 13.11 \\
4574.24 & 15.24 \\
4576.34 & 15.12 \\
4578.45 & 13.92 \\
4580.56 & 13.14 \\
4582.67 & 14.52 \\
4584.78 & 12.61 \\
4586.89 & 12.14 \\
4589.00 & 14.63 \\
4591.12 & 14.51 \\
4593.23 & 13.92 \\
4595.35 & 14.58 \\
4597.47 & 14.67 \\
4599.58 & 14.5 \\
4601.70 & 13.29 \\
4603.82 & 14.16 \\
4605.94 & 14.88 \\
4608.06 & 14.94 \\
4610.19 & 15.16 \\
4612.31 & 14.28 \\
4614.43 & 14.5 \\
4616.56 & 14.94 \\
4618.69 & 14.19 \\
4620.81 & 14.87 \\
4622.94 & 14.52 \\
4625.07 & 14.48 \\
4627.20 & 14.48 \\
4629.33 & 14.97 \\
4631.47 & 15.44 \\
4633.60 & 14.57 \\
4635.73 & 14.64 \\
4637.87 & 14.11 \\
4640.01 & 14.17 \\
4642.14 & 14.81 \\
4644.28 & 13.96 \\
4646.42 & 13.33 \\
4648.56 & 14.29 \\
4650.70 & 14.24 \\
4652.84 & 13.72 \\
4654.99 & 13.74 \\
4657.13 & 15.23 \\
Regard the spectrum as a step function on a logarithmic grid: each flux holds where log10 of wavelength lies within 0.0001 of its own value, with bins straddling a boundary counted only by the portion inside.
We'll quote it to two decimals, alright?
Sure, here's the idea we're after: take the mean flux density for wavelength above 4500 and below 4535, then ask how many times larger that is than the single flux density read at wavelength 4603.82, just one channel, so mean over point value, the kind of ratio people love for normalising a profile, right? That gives 0.93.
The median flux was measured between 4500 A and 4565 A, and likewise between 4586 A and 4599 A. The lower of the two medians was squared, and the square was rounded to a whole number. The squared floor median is 180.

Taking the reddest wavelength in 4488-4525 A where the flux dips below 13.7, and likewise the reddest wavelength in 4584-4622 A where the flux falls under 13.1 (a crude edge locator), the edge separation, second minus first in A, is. 62.9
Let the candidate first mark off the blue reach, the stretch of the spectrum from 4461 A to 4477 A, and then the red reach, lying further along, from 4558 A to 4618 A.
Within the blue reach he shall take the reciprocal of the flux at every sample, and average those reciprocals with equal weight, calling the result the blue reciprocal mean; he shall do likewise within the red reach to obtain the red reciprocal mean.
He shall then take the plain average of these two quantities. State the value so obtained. 0.0766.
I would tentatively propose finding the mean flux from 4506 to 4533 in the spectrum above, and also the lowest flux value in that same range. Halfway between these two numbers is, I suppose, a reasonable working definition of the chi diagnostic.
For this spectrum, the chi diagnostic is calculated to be 11.7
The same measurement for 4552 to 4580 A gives 13.5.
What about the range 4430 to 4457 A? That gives 9.5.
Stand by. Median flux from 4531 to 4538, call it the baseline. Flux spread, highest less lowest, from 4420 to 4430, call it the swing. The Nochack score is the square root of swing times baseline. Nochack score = 4.4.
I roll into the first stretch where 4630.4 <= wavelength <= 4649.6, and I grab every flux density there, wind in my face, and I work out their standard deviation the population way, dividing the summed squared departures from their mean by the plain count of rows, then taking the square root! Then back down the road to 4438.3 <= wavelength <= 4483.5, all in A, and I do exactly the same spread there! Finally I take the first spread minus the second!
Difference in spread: -0.82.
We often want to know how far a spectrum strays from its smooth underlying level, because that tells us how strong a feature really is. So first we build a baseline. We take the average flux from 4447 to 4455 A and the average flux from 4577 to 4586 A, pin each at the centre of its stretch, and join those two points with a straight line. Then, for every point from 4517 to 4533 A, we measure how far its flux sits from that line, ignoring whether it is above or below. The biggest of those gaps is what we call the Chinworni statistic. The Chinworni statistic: 2.5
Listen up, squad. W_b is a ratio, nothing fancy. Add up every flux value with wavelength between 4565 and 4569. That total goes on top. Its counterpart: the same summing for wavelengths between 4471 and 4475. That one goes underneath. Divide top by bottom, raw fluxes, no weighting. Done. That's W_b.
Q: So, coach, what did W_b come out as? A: 1.20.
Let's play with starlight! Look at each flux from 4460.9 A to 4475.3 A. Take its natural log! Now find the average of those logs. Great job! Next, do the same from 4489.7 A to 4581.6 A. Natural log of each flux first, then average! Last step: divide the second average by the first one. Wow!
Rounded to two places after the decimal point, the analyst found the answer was 1.05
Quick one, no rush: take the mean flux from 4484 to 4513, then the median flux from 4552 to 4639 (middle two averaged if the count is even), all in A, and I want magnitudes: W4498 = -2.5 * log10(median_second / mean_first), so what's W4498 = -0.084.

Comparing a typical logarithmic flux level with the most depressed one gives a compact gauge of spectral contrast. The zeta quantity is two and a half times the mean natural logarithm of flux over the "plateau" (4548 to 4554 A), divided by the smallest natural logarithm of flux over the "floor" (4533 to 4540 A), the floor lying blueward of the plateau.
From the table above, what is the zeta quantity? 2.7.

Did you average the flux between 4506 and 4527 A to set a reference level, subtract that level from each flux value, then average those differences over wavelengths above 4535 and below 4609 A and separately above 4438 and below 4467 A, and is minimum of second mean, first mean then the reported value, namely -2.8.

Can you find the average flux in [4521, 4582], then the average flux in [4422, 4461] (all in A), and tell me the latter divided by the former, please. 0.80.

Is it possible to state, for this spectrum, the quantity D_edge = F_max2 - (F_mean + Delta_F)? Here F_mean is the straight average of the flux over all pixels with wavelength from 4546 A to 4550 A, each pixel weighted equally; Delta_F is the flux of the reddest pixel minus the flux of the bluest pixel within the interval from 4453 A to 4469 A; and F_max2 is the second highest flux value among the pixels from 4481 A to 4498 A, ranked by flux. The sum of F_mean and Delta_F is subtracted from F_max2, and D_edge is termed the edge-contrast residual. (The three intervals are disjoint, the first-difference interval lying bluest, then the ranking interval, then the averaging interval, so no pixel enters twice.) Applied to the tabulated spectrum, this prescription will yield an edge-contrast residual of -2.2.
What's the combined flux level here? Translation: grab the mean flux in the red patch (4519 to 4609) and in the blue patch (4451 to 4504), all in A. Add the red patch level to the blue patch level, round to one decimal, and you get 25.8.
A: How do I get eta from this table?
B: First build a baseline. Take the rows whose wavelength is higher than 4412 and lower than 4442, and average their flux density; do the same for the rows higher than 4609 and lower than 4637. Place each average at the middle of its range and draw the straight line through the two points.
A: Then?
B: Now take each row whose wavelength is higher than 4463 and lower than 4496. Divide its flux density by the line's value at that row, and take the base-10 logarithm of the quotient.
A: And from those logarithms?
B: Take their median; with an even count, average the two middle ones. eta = 0.03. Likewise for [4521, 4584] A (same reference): 0.01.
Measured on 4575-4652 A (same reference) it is -0.01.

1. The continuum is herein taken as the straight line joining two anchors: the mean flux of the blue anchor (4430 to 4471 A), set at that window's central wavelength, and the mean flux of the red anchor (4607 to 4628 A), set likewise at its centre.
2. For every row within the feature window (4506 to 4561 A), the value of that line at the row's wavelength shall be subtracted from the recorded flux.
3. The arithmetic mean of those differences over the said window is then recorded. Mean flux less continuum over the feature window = 0.4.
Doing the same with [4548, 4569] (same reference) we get 0.7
